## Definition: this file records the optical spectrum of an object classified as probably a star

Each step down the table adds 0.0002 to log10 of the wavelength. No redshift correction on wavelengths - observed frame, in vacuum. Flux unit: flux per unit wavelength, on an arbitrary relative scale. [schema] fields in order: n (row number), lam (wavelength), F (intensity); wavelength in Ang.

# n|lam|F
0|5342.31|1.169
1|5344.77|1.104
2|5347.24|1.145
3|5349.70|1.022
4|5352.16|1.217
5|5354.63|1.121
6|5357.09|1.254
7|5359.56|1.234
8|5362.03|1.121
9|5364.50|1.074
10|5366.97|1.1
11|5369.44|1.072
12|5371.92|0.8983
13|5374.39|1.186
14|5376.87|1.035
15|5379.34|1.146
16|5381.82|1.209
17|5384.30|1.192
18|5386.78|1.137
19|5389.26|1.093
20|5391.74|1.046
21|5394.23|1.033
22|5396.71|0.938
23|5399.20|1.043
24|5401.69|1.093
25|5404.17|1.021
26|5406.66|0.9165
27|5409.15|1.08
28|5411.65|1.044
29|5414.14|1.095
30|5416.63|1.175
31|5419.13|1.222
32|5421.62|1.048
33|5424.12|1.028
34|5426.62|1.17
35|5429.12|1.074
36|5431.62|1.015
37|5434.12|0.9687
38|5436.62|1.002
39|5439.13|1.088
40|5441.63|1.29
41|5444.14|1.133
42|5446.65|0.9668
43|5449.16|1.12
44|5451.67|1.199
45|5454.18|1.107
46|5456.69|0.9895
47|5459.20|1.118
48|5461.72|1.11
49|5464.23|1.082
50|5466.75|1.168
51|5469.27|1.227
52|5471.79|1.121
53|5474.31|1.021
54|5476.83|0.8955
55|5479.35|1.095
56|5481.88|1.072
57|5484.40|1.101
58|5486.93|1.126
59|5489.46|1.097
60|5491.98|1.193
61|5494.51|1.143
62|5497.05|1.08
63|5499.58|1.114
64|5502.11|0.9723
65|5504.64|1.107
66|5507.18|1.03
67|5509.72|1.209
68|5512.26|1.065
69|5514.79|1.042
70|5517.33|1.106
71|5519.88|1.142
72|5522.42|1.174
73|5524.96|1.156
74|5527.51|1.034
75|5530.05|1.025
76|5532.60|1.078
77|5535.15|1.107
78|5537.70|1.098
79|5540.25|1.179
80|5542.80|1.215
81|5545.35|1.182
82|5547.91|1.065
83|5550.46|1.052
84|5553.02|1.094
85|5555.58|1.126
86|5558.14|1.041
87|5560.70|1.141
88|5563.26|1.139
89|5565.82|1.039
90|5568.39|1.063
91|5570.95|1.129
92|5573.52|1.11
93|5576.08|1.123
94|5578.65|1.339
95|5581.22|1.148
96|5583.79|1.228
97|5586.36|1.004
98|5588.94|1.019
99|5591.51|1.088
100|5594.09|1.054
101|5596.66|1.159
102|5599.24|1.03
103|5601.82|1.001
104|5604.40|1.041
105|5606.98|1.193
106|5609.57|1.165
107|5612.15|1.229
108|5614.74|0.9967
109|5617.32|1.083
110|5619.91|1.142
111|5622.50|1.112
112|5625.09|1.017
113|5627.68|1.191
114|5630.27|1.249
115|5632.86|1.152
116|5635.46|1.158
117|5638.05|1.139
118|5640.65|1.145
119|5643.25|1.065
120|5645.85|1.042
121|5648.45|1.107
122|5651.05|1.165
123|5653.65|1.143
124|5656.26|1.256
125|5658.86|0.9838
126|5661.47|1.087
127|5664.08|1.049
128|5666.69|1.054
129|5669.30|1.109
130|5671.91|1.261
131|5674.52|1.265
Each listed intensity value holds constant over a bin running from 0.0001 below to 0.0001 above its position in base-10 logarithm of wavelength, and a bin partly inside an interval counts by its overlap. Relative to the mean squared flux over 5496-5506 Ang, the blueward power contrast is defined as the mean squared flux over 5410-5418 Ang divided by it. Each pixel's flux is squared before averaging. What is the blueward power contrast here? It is 1.07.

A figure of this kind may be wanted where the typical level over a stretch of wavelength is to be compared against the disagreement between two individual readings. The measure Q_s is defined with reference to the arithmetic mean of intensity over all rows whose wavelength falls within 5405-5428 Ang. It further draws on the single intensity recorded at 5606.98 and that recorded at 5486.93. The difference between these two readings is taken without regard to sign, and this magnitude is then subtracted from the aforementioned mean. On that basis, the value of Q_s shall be 1.02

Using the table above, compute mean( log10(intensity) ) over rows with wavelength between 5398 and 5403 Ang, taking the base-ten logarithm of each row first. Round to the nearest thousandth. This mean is 0.028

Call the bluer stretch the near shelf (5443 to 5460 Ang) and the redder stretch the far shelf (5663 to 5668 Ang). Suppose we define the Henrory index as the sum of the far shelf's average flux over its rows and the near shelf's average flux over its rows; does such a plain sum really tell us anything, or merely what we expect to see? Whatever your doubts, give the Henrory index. 2.14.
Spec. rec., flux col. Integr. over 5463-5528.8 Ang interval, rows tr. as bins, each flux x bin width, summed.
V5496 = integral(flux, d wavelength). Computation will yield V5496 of 72.3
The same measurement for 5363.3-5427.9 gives 69.8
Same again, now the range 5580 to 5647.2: 74.6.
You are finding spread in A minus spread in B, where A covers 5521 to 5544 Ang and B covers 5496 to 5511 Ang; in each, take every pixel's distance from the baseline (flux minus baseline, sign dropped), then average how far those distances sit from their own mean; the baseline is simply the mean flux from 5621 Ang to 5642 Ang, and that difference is -0.012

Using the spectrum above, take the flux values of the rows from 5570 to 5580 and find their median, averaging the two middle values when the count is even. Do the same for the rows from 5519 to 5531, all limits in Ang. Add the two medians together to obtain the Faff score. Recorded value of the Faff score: 2.27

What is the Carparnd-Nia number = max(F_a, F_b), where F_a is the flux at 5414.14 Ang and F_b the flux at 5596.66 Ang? 1.16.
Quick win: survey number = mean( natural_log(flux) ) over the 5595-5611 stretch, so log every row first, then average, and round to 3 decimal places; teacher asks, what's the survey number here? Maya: 0.091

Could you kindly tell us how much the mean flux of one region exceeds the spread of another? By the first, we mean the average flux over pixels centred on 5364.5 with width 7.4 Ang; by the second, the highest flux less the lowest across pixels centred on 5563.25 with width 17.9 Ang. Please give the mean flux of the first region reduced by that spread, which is 1.00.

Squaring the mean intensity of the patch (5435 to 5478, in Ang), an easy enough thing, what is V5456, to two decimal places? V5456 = 1.20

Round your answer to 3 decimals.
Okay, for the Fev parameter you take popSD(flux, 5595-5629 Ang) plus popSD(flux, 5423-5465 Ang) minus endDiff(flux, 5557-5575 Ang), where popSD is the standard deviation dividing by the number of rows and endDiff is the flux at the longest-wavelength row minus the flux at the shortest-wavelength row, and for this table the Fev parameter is 0.093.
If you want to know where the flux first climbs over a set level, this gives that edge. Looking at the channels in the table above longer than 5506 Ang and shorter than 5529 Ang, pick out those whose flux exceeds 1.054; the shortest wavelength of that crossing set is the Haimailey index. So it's 5509.72 Ang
